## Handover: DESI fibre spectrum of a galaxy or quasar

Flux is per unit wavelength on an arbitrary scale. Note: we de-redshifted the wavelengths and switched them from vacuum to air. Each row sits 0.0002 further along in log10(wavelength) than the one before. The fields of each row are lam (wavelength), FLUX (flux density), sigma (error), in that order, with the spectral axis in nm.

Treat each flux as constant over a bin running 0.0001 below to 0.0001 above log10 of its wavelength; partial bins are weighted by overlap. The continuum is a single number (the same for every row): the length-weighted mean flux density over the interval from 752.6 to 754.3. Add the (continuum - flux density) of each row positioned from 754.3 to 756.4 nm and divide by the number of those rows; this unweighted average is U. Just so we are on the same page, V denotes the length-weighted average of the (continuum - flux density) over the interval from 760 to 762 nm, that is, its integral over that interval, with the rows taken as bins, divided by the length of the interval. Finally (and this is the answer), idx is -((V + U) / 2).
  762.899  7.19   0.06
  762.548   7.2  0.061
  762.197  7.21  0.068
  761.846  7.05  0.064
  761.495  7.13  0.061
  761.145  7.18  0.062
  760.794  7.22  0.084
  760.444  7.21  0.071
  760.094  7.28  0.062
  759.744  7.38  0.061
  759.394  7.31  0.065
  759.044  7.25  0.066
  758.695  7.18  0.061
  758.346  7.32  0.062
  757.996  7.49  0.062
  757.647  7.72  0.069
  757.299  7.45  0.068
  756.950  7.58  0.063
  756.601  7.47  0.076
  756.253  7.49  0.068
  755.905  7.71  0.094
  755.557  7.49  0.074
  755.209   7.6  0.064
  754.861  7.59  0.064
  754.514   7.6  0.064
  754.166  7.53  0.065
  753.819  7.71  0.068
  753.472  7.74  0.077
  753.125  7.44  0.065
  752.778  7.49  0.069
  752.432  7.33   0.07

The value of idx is -0.21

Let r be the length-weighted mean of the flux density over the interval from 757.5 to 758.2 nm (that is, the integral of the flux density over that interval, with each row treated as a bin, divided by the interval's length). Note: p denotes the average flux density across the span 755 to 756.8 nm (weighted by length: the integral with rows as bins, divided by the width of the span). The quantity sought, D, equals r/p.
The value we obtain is 1.00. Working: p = 7.55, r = 7.58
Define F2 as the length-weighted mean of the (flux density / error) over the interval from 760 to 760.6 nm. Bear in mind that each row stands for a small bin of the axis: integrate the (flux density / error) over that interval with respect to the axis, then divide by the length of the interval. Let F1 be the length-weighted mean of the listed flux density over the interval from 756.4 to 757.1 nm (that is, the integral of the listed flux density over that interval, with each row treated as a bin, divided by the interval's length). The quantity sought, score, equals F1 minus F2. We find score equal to -101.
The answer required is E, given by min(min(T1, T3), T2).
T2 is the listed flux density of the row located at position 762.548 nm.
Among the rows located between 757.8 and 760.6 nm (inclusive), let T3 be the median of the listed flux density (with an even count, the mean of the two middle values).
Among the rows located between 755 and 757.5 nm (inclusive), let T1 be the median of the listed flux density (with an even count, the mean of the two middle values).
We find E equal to 7.20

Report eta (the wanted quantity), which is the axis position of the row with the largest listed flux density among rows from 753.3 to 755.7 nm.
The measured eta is 753.472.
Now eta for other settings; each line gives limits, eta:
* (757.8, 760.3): 757.996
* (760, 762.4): 760.094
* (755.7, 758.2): 757.647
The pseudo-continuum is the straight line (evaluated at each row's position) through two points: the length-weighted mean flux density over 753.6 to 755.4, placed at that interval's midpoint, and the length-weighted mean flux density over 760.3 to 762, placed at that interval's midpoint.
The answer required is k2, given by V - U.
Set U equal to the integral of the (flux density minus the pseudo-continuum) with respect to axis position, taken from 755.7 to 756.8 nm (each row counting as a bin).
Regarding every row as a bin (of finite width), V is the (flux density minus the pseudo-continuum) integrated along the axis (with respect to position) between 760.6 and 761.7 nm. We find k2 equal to -0.06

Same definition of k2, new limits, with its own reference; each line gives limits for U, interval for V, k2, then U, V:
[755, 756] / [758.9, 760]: -0.01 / 0.05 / 0.044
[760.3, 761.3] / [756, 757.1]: 0.04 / 0.02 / 0.062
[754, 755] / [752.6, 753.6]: -0.12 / -0.03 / -0.154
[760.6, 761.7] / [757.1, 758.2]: 0.15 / 0.02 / 0.168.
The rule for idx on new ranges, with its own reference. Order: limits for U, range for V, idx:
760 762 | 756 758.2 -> -0.23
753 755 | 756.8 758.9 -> -0.06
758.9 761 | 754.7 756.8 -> -0.17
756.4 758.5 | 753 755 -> -0.03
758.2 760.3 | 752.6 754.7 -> -0.15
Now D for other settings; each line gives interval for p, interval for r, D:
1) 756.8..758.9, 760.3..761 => 0.97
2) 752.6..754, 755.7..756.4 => 1.00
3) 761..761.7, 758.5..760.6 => 1.02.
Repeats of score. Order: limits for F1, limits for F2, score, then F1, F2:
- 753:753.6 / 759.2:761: -100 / 7.59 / 108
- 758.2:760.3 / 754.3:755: -111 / 7.29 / 119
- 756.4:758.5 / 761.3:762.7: -105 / 7.50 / 113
